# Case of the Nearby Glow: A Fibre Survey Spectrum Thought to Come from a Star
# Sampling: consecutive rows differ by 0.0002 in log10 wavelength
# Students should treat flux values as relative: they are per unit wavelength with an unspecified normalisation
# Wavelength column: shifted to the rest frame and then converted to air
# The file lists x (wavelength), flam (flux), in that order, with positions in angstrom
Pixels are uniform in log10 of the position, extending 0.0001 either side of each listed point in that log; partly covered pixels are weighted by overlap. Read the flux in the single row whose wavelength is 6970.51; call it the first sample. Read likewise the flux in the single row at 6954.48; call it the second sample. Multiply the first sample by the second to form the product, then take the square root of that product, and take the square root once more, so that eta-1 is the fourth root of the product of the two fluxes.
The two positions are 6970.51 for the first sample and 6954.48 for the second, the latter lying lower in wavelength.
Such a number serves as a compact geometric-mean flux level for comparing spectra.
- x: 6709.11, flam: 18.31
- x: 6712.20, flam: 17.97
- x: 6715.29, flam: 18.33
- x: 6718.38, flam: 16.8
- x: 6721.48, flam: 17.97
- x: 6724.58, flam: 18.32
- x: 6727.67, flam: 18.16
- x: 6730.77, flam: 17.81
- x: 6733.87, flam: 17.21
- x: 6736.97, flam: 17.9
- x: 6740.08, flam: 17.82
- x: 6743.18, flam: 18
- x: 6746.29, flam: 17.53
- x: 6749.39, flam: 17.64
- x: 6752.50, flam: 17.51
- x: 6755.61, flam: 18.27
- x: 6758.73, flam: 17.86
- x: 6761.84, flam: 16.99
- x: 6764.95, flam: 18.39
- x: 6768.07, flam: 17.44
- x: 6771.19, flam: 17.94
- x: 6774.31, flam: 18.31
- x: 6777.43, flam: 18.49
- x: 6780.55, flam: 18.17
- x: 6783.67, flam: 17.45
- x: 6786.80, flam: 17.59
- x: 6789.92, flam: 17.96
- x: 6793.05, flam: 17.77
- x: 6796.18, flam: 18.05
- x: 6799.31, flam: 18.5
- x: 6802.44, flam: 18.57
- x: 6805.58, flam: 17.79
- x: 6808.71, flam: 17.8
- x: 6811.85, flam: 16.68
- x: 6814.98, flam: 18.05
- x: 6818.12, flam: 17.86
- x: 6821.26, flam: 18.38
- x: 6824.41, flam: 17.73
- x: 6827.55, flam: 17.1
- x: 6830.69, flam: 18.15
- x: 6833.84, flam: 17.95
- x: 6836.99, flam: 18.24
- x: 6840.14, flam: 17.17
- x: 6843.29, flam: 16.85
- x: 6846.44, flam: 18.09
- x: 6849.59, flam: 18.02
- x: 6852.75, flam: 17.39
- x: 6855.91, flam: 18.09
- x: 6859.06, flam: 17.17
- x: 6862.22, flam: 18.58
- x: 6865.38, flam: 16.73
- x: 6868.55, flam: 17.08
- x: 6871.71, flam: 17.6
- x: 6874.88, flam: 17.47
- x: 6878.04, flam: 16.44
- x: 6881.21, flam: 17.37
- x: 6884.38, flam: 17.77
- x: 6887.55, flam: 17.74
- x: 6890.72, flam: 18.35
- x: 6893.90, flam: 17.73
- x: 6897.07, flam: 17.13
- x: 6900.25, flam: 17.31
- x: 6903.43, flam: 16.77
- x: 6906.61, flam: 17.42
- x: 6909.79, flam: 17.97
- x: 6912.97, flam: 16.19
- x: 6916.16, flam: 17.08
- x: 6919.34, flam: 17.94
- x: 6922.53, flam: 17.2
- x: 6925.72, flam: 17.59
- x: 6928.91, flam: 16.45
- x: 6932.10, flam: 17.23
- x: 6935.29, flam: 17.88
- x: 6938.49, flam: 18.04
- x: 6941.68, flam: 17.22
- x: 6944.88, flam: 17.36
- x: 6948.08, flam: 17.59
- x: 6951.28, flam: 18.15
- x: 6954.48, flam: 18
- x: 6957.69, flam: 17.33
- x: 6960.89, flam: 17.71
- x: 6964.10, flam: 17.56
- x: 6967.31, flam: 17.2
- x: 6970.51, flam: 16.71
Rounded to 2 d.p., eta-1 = 4.16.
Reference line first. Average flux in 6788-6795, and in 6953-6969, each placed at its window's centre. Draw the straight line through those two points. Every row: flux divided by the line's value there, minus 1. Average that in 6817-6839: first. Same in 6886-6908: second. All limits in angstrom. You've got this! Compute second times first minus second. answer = 0.010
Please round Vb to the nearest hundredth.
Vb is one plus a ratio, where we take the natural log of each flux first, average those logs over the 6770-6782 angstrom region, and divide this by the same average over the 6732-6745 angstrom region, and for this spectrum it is 2.01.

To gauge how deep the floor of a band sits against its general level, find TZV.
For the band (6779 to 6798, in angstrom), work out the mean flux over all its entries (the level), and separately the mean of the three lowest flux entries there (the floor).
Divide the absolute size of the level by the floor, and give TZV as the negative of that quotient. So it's -1.01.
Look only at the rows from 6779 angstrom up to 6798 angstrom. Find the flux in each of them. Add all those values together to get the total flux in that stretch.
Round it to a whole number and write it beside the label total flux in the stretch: 107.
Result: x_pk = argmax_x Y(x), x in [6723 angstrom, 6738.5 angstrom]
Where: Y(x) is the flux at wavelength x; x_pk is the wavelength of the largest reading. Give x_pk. 6724.58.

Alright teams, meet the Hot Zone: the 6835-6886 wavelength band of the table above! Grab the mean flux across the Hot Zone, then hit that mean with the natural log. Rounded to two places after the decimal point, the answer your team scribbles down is 2.86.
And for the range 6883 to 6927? 2.86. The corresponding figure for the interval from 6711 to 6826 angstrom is 2.88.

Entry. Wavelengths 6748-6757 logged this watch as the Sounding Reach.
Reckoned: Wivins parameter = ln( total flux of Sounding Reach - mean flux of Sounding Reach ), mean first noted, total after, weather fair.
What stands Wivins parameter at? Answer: 3.57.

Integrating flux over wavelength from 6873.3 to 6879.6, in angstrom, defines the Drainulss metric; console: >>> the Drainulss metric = 107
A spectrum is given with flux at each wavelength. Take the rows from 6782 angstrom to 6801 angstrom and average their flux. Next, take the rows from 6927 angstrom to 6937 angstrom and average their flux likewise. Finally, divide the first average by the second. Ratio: 1.04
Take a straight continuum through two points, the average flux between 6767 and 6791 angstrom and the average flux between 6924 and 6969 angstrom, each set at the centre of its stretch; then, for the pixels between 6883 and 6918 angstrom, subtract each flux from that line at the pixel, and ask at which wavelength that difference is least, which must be 6890.72 angstrom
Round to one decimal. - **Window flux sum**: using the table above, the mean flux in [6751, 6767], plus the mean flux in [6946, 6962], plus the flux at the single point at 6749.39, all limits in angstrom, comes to 53.2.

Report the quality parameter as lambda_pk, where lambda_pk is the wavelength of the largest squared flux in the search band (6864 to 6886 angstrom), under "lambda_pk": 6884.38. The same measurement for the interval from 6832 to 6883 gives 6862.22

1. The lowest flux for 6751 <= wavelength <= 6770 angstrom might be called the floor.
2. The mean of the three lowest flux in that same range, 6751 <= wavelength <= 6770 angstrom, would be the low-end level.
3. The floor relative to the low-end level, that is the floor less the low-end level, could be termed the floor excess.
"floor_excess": -0.32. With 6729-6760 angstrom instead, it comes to -0.21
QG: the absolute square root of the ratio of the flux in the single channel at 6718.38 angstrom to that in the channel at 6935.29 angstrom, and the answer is 0.969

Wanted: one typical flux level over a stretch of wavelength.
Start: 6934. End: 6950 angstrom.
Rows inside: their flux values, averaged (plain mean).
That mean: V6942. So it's 17.62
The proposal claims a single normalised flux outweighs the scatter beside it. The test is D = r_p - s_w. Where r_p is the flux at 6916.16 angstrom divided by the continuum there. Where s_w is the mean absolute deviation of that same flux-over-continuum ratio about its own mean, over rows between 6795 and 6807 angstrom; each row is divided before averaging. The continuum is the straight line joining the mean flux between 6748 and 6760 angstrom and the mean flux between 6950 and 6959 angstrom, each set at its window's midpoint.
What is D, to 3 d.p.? 0.941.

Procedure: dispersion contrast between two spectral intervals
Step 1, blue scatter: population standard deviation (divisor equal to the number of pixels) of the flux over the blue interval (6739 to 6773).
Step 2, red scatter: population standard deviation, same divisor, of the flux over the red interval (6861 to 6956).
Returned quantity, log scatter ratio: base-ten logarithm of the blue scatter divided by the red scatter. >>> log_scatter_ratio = -0.17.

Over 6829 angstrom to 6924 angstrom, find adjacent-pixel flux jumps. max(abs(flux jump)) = 1.85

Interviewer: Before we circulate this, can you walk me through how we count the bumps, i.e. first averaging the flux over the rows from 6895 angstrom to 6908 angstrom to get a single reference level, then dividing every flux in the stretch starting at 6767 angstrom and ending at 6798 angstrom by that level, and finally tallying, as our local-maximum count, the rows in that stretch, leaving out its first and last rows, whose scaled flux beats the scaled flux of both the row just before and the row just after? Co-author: 2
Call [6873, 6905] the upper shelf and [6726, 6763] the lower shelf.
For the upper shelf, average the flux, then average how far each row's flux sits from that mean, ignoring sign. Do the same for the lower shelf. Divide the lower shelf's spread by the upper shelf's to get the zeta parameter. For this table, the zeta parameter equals 0.72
